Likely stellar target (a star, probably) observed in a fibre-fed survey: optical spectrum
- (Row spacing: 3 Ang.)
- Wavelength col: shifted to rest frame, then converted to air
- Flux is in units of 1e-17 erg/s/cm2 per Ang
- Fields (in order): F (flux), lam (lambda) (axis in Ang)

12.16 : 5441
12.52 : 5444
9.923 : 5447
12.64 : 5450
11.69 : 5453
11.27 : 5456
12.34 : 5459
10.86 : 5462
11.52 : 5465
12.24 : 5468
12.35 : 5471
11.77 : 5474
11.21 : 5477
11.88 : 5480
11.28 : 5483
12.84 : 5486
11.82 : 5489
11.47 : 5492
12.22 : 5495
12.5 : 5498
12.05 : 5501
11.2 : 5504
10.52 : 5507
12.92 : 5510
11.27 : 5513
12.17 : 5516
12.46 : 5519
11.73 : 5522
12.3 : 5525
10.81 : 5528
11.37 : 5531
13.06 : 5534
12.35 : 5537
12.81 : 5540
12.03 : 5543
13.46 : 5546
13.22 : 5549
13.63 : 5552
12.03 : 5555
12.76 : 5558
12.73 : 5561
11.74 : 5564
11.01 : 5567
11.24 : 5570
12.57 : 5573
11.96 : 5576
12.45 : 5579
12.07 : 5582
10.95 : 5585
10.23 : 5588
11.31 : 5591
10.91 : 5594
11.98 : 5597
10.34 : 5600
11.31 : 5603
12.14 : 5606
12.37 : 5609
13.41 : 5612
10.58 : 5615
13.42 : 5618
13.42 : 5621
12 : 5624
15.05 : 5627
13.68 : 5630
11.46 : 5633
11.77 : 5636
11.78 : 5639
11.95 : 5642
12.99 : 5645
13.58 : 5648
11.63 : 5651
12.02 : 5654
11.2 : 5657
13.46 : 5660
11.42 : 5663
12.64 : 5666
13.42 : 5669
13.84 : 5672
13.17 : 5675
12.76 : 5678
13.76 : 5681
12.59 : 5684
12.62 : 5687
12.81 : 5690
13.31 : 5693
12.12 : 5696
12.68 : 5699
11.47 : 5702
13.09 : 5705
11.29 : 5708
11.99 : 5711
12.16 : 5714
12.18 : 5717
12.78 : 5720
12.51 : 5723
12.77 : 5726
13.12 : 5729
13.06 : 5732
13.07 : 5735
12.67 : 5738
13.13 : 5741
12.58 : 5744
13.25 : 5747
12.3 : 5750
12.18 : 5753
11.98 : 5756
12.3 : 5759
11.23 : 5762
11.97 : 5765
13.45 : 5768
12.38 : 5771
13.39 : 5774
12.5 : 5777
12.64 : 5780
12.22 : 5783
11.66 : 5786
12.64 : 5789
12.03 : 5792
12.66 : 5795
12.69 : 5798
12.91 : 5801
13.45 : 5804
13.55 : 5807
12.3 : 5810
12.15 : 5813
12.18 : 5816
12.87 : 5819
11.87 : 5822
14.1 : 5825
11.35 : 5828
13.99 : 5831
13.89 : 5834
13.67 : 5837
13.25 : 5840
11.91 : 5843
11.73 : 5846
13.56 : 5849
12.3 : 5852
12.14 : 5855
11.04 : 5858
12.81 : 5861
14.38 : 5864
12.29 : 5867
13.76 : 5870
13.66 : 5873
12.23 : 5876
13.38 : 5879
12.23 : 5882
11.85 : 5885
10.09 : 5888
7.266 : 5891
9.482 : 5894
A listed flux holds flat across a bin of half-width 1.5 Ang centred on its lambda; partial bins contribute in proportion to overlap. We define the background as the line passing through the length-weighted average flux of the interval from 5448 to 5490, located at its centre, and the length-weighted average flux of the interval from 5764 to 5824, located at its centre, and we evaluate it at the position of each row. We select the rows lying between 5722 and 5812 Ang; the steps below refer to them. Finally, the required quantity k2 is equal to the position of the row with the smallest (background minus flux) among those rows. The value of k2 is 5807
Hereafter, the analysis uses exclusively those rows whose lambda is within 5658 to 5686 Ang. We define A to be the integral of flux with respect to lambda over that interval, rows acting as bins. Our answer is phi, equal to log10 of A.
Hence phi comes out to 2.56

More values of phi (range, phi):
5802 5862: 2.88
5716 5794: 2.99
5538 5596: 2.84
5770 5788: 2.35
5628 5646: 2.35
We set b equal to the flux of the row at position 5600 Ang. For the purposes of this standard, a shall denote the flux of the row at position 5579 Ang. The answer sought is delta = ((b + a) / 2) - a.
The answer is -1.1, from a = 12.45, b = 10.34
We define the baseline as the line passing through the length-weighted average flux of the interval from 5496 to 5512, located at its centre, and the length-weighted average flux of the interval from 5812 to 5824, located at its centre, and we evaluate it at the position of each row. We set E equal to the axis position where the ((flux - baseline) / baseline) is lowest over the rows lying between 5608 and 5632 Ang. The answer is 5615 Ang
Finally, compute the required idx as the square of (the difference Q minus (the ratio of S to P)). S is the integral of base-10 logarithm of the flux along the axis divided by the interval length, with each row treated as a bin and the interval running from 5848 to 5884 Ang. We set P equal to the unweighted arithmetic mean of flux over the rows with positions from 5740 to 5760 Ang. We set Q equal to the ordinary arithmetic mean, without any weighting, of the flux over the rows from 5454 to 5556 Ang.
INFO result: 143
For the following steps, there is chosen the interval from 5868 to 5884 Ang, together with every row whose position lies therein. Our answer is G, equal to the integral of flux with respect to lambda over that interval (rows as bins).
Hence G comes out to 208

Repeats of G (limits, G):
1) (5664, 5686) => 289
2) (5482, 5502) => 241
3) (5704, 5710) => 73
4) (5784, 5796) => 147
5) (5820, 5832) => 153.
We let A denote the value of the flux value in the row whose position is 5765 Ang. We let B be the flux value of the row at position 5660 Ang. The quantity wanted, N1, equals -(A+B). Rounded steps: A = 11.97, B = 13.46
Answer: -25.4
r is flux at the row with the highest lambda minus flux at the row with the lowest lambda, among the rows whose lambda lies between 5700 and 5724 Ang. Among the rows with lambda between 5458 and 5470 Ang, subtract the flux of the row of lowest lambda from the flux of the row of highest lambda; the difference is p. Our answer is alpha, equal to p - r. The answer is -1.1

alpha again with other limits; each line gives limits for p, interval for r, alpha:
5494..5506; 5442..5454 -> -0.2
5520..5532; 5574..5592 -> 0.3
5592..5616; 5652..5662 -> -1.8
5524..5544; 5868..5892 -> 6.2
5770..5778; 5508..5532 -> 1.7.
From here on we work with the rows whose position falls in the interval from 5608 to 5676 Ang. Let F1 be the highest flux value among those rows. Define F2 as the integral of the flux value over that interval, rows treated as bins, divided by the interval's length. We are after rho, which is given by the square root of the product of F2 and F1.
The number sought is 13.8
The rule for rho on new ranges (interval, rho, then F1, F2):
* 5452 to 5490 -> 12.3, 12.84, 11.8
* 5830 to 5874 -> 13.6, 14.38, 12.9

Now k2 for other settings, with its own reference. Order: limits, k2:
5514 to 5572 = 5552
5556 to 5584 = 5558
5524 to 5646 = 5627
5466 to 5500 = 5486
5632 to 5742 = 5672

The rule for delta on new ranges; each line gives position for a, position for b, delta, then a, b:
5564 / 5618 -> 0.8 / 11.74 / 13.42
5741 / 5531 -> -0.9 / 13.13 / 11.37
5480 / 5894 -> -1.2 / 11.88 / 9.482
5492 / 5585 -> -0.3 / 11.47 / 10.95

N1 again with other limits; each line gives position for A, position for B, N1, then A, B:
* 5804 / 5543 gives -25.5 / 13.45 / 12.03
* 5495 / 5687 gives -24.8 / 12.22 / 12.62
